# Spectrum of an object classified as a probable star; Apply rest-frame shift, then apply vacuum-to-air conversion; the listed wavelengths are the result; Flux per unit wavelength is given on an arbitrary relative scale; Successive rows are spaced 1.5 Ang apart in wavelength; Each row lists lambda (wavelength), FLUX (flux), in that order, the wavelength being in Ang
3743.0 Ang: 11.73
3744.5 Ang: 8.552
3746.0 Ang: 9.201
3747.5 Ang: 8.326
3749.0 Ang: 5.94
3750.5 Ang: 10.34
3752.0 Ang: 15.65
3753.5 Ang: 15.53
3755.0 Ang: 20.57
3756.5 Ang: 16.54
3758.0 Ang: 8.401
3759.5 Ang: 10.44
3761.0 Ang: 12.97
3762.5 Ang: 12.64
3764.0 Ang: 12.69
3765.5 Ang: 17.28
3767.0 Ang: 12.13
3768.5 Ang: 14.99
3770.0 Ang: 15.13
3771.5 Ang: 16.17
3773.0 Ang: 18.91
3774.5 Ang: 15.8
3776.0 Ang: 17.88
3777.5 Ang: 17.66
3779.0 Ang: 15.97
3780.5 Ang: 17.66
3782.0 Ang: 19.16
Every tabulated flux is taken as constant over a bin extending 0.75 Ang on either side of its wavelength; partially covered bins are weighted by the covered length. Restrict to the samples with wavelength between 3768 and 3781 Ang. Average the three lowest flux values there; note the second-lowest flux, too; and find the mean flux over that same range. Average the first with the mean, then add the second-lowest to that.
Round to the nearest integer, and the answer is 31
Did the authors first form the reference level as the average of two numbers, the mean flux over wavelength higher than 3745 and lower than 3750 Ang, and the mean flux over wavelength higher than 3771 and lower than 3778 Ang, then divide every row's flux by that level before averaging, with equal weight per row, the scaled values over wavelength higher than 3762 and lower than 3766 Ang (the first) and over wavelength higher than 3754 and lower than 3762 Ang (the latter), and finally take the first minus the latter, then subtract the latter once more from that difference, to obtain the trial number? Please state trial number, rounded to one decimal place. -1.1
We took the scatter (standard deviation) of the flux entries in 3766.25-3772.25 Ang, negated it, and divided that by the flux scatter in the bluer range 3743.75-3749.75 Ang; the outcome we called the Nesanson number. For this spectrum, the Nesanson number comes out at -1.2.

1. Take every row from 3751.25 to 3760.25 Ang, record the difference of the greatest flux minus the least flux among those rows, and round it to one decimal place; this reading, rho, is 12.2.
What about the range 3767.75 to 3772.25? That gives 1.2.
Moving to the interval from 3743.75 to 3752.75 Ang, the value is 9.7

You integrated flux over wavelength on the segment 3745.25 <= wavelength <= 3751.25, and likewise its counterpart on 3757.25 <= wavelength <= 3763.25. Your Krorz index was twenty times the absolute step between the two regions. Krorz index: 319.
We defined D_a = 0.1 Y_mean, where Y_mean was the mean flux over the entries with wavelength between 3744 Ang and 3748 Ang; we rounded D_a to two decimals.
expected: 0.87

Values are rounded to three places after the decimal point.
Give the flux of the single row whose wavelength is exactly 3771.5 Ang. 16.170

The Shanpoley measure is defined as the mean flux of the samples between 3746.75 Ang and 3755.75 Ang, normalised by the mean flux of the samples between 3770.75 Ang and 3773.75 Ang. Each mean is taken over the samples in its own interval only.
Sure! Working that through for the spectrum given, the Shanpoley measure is 0.73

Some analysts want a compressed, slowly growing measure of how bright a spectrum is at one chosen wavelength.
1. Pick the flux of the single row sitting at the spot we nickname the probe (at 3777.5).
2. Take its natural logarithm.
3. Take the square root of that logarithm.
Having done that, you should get 1.69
